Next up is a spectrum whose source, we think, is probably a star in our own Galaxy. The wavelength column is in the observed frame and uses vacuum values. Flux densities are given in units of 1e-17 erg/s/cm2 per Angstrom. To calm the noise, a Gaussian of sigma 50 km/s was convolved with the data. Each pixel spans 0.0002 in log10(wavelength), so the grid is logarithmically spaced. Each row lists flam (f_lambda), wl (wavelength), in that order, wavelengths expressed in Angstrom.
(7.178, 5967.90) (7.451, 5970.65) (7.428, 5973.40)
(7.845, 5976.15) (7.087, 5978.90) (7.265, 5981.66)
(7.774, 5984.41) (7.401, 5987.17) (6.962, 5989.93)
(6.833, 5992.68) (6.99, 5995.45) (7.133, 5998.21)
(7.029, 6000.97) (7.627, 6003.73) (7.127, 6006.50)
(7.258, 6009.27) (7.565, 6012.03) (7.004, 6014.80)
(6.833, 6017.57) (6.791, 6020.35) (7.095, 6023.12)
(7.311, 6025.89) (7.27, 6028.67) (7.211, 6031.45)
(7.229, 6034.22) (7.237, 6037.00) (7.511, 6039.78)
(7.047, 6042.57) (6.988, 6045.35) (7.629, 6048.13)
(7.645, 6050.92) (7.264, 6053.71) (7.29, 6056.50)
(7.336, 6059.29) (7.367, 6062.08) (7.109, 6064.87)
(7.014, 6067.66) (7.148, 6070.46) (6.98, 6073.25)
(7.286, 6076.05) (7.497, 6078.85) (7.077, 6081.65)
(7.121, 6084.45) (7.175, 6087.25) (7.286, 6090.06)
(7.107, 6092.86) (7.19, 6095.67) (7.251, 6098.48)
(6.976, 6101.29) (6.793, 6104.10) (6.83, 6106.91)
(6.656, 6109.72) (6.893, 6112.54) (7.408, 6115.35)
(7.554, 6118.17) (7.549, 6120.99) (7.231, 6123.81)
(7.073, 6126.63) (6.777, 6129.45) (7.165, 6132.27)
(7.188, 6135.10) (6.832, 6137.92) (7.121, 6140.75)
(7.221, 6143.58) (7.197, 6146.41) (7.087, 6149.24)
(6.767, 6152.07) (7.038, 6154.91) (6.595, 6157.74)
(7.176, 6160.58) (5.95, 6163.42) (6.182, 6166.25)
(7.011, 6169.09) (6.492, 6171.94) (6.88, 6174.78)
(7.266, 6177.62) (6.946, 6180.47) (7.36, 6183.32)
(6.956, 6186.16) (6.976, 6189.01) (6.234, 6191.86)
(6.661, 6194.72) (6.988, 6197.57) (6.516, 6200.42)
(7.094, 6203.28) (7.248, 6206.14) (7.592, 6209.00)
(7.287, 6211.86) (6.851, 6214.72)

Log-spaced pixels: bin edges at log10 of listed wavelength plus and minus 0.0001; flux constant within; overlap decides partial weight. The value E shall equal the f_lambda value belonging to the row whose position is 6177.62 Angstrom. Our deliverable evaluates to 7.266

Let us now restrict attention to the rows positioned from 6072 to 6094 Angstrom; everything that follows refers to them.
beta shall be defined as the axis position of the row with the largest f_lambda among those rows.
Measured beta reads 6078.85 Angstrom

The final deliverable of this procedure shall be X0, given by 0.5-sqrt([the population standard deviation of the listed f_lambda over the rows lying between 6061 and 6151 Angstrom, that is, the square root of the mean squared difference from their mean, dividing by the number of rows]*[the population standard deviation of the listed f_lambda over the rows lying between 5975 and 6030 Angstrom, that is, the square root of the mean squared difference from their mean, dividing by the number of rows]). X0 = 0.25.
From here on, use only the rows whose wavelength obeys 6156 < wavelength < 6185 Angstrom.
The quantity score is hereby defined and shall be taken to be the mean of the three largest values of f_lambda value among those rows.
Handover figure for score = 7.27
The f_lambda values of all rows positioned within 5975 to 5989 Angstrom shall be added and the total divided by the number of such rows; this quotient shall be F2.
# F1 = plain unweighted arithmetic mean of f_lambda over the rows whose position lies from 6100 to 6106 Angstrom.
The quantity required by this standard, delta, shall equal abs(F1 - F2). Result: 0.59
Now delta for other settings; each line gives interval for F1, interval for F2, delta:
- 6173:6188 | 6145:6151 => 0.06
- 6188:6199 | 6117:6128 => 0.64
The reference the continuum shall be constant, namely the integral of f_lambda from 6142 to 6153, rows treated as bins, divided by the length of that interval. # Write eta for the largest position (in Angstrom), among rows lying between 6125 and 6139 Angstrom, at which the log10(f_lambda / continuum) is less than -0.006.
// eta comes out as 6137.92 Angstrom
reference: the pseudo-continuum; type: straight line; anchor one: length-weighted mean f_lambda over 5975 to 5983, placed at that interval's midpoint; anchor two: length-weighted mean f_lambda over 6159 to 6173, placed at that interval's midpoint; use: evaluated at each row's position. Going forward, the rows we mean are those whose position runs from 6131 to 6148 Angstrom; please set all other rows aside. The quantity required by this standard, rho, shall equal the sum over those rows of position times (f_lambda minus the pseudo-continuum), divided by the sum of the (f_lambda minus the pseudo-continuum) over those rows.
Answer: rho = 6139.9 Angstrom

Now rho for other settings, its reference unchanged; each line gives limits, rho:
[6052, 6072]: 6060.5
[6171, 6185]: 6179.9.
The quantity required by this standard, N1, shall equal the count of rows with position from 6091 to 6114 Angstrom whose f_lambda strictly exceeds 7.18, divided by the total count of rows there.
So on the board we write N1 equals 0.25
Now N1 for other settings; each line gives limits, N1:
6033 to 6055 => 0.75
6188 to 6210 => 0.25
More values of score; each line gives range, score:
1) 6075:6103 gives 7.36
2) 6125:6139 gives 7.14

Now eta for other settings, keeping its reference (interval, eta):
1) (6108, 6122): 6112.54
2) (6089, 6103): 6101.29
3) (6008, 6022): 6020.35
